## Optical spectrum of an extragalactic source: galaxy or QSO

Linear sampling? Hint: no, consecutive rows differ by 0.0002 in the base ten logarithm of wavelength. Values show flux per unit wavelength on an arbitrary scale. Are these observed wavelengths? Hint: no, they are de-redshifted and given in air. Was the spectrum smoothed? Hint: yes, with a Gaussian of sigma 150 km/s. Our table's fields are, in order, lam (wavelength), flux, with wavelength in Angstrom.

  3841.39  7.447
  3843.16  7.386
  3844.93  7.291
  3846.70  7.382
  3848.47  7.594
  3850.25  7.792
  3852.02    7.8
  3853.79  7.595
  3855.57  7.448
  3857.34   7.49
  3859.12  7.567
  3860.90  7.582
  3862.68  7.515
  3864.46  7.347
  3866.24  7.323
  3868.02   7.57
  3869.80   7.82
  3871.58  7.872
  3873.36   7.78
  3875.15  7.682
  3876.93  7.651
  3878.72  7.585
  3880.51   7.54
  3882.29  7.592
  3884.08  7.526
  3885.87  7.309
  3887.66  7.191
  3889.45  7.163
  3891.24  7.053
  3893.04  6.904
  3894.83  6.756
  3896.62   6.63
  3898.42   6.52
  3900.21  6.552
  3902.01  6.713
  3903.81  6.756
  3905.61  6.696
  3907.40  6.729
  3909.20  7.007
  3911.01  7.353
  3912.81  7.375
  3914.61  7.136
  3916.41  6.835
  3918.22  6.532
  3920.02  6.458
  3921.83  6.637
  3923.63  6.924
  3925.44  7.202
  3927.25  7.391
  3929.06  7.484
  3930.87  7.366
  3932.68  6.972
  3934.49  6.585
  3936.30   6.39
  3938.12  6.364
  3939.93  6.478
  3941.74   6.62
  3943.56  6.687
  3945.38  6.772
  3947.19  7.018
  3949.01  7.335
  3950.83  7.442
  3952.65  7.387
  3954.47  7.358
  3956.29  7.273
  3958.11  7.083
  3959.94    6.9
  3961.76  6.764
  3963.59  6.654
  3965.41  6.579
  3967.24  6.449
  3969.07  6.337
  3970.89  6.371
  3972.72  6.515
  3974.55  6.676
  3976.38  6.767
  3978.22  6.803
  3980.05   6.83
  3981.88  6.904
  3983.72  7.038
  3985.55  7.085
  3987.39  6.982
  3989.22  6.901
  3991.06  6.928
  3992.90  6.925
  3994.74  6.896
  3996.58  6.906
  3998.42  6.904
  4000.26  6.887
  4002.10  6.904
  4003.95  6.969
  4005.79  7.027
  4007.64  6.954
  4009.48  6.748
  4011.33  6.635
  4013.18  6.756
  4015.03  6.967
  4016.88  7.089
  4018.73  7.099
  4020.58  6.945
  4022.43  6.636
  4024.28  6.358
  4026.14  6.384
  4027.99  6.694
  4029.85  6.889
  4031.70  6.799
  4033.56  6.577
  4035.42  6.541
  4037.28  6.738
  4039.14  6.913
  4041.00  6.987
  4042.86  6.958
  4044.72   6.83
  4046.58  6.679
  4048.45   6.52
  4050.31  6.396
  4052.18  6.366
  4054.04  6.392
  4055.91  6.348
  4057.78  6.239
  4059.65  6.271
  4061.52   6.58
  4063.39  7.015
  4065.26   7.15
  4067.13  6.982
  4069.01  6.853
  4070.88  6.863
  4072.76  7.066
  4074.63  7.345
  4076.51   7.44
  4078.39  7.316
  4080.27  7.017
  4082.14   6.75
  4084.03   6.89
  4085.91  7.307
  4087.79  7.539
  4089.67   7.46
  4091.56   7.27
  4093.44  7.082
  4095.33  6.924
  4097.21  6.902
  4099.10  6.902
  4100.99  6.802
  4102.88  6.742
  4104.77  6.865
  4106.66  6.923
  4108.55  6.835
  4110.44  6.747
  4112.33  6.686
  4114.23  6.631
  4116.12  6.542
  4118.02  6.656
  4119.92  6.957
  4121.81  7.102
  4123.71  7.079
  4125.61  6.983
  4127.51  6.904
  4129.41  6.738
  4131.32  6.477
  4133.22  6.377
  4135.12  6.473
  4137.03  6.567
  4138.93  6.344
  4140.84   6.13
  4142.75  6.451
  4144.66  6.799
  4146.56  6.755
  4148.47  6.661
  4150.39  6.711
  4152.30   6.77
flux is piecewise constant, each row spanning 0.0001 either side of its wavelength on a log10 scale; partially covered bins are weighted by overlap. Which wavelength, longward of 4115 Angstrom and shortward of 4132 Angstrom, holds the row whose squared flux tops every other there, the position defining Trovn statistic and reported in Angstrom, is 4121.81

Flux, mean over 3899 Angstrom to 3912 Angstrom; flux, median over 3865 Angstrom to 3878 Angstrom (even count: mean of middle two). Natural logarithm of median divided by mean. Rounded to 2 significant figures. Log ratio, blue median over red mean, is 0.12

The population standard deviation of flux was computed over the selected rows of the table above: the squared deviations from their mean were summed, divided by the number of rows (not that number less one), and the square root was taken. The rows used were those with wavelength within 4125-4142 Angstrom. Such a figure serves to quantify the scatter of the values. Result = 0.26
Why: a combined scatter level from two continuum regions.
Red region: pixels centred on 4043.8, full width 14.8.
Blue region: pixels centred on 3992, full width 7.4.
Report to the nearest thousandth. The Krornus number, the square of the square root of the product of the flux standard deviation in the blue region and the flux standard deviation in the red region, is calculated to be 0.003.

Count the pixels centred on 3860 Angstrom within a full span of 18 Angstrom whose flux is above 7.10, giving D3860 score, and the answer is 10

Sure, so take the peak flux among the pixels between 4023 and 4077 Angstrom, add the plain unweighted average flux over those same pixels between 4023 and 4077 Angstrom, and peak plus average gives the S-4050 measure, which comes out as 14.2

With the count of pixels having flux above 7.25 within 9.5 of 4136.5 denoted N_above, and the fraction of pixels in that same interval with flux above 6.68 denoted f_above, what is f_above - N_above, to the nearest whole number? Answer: 0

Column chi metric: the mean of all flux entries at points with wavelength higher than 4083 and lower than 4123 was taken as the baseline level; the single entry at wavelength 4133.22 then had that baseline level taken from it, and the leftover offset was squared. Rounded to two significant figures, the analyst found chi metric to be 0.32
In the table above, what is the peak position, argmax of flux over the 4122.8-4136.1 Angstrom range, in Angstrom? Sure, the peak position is 4123.71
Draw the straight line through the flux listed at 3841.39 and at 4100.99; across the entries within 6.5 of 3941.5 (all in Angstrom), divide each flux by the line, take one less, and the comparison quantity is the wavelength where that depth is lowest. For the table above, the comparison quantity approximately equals 3938.12 Angstrom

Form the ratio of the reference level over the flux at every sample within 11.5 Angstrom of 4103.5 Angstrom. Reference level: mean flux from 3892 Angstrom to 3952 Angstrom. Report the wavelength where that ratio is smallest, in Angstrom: 4093.44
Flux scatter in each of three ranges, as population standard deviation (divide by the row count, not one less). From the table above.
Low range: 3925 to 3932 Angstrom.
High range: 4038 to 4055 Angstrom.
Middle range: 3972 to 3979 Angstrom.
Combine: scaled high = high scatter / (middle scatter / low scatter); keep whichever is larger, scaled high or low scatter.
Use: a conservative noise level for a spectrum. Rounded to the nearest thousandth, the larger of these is 0.223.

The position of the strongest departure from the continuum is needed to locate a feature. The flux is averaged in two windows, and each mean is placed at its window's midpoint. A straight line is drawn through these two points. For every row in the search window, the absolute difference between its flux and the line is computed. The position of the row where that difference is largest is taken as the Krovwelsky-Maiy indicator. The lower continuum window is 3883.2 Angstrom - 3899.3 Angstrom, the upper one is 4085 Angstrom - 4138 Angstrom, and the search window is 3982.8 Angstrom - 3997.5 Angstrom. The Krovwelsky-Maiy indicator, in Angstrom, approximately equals 3985.55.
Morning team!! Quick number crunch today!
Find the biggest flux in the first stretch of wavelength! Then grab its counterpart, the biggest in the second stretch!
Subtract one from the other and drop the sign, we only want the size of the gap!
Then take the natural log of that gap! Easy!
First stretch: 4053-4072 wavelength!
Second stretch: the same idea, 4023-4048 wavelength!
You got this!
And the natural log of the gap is -1.8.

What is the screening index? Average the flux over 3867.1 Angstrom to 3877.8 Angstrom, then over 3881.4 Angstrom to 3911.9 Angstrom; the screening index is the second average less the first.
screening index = -0.8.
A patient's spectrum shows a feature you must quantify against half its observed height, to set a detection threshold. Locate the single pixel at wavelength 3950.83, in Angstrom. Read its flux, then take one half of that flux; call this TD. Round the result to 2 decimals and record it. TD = 3.72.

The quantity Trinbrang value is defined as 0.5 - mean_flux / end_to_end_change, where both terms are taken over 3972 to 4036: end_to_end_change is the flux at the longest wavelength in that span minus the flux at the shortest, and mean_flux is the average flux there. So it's -262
